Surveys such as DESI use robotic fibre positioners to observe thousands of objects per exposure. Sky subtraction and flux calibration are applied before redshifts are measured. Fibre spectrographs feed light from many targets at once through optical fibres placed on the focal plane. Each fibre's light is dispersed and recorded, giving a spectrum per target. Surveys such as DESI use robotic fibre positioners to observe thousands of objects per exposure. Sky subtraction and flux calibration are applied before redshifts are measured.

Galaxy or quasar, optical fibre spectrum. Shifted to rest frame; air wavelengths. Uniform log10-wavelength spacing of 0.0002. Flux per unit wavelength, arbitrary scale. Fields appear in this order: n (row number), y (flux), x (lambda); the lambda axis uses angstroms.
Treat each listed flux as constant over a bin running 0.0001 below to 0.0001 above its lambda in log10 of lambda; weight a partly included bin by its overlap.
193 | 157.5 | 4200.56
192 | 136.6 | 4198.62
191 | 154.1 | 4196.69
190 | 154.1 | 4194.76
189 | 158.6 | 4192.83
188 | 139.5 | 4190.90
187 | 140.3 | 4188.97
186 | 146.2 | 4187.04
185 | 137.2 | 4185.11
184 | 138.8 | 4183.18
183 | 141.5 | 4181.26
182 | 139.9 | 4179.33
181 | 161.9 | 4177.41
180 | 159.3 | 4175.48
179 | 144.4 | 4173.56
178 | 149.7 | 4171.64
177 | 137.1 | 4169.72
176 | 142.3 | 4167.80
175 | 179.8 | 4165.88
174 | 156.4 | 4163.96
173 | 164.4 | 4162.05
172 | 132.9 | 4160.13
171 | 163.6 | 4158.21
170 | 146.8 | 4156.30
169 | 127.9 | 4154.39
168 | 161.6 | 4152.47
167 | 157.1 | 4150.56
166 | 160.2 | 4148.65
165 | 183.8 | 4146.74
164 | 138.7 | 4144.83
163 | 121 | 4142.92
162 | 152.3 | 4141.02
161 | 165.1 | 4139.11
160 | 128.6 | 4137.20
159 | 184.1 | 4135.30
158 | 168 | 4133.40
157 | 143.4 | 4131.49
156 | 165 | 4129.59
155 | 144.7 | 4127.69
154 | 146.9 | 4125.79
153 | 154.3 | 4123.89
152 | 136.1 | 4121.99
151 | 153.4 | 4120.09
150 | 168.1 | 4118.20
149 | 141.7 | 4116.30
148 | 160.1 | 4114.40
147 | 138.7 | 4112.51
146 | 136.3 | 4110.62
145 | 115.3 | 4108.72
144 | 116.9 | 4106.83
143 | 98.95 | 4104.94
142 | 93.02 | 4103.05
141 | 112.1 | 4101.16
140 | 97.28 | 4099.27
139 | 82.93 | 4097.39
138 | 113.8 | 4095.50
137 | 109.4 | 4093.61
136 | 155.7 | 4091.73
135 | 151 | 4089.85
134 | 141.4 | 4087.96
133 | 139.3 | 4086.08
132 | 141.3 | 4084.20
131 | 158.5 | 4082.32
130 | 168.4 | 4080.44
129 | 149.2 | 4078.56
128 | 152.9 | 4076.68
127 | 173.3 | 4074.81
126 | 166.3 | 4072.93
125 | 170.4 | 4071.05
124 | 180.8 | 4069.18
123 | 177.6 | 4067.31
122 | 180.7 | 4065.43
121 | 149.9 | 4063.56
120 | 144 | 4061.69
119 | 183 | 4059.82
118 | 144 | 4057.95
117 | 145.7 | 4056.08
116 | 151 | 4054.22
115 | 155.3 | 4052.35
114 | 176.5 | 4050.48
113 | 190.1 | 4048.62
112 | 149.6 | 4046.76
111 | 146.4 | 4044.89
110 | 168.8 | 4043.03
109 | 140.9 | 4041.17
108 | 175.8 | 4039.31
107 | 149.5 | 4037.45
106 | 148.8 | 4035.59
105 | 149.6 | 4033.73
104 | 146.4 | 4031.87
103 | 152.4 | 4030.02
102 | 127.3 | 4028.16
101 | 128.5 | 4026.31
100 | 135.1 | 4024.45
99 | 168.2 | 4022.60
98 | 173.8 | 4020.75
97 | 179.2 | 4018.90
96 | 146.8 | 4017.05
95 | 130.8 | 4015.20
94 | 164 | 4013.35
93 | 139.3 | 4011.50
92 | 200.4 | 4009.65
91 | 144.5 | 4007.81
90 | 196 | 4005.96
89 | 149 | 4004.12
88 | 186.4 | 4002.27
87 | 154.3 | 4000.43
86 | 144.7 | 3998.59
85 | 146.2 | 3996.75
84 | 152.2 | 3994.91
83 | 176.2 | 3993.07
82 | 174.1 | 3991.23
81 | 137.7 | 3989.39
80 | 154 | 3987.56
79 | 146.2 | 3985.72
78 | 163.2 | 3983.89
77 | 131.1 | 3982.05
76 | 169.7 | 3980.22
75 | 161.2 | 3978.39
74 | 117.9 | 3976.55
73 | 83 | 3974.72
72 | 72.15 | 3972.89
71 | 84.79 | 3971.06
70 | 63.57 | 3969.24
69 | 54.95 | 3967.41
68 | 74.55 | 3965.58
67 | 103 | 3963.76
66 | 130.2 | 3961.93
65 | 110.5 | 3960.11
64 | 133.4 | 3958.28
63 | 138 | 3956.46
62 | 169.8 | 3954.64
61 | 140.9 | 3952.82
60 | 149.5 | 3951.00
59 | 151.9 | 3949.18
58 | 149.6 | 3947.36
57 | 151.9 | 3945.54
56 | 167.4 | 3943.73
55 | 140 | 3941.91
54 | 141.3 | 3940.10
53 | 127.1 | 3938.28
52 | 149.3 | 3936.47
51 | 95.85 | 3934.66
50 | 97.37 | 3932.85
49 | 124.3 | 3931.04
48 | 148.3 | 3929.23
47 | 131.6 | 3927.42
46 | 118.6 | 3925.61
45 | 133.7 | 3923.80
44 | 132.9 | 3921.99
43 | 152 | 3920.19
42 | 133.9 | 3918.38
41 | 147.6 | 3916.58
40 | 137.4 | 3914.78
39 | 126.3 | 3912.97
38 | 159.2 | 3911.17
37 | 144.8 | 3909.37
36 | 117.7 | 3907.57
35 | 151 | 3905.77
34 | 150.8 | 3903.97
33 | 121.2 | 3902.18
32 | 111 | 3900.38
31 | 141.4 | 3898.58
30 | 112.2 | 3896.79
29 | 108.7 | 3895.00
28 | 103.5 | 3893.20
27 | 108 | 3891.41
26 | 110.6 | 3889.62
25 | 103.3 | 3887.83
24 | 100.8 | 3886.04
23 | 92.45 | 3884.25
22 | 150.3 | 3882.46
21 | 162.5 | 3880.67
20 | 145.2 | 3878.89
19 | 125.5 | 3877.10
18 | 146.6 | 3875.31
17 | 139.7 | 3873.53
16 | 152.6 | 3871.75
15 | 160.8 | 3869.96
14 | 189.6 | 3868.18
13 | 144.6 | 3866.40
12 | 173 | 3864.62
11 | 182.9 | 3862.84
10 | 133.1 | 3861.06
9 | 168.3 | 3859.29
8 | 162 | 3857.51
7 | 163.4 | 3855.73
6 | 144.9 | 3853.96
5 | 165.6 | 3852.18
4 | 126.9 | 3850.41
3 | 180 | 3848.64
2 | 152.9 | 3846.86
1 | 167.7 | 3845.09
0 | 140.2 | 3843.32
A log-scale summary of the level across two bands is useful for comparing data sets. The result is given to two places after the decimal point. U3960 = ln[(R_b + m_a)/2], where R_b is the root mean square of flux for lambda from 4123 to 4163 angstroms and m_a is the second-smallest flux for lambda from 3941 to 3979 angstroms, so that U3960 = 4.69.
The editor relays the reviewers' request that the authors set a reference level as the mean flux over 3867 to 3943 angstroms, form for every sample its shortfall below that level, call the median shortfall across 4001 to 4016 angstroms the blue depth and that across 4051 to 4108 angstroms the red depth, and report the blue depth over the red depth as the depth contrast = 1.4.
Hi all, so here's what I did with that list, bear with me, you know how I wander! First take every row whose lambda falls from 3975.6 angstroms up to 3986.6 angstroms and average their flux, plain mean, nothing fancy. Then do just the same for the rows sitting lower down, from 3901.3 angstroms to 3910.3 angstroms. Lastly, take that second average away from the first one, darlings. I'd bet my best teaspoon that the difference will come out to 11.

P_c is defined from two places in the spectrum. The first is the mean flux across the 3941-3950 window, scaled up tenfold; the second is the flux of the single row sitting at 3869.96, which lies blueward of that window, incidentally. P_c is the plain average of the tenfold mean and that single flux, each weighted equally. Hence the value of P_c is 841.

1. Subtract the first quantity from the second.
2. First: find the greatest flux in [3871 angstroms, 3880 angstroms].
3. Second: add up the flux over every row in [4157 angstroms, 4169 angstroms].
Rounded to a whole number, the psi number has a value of 787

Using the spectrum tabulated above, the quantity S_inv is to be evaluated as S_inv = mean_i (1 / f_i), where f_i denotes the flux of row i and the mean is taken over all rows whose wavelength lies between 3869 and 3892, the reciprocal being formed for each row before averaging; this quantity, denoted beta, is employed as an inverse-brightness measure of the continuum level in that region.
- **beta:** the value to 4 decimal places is 0.0079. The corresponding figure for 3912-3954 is 0.0074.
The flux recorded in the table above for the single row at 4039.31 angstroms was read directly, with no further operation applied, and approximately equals 175.8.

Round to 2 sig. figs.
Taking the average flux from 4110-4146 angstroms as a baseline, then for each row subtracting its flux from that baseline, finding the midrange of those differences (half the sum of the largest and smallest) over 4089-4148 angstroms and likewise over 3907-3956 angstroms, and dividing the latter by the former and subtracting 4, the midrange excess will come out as -3.0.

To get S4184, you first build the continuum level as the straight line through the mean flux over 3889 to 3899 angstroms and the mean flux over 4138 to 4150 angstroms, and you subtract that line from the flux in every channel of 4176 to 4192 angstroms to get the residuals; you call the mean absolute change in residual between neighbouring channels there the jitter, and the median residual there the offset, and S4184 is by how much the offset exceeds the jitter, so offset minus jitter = -26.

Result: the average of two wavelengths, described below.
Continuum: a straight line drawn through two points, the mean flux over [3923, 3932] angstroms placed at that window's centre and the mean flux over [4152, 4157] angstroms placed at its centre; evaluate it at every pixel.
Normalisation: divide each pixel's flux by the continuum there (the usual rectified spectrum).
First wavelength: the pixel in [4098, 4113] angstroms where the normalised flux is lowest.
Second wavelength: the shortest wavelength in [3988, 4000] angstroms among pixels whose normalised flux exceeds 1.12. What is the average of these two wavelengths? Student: 4047.1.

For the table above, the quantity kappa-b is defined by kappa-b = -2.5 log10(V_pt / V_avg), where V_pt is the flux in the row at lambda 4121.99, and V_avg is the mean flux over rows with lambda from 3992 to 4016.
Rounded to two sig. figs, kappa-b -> 0.18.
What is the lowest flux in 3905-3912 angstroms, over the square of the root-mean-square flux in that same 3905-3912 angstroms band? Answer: 0.0057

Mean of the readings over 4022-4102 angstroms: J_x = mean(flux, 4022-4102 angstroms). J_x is 150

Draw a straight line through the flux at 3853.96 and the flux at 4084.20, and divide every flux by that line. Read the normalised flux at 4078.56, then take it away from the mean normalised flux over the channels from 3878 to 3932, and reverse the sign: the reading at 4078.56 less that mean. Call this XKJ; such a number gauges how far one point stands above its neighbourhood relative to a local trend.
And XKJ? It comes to 0.16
